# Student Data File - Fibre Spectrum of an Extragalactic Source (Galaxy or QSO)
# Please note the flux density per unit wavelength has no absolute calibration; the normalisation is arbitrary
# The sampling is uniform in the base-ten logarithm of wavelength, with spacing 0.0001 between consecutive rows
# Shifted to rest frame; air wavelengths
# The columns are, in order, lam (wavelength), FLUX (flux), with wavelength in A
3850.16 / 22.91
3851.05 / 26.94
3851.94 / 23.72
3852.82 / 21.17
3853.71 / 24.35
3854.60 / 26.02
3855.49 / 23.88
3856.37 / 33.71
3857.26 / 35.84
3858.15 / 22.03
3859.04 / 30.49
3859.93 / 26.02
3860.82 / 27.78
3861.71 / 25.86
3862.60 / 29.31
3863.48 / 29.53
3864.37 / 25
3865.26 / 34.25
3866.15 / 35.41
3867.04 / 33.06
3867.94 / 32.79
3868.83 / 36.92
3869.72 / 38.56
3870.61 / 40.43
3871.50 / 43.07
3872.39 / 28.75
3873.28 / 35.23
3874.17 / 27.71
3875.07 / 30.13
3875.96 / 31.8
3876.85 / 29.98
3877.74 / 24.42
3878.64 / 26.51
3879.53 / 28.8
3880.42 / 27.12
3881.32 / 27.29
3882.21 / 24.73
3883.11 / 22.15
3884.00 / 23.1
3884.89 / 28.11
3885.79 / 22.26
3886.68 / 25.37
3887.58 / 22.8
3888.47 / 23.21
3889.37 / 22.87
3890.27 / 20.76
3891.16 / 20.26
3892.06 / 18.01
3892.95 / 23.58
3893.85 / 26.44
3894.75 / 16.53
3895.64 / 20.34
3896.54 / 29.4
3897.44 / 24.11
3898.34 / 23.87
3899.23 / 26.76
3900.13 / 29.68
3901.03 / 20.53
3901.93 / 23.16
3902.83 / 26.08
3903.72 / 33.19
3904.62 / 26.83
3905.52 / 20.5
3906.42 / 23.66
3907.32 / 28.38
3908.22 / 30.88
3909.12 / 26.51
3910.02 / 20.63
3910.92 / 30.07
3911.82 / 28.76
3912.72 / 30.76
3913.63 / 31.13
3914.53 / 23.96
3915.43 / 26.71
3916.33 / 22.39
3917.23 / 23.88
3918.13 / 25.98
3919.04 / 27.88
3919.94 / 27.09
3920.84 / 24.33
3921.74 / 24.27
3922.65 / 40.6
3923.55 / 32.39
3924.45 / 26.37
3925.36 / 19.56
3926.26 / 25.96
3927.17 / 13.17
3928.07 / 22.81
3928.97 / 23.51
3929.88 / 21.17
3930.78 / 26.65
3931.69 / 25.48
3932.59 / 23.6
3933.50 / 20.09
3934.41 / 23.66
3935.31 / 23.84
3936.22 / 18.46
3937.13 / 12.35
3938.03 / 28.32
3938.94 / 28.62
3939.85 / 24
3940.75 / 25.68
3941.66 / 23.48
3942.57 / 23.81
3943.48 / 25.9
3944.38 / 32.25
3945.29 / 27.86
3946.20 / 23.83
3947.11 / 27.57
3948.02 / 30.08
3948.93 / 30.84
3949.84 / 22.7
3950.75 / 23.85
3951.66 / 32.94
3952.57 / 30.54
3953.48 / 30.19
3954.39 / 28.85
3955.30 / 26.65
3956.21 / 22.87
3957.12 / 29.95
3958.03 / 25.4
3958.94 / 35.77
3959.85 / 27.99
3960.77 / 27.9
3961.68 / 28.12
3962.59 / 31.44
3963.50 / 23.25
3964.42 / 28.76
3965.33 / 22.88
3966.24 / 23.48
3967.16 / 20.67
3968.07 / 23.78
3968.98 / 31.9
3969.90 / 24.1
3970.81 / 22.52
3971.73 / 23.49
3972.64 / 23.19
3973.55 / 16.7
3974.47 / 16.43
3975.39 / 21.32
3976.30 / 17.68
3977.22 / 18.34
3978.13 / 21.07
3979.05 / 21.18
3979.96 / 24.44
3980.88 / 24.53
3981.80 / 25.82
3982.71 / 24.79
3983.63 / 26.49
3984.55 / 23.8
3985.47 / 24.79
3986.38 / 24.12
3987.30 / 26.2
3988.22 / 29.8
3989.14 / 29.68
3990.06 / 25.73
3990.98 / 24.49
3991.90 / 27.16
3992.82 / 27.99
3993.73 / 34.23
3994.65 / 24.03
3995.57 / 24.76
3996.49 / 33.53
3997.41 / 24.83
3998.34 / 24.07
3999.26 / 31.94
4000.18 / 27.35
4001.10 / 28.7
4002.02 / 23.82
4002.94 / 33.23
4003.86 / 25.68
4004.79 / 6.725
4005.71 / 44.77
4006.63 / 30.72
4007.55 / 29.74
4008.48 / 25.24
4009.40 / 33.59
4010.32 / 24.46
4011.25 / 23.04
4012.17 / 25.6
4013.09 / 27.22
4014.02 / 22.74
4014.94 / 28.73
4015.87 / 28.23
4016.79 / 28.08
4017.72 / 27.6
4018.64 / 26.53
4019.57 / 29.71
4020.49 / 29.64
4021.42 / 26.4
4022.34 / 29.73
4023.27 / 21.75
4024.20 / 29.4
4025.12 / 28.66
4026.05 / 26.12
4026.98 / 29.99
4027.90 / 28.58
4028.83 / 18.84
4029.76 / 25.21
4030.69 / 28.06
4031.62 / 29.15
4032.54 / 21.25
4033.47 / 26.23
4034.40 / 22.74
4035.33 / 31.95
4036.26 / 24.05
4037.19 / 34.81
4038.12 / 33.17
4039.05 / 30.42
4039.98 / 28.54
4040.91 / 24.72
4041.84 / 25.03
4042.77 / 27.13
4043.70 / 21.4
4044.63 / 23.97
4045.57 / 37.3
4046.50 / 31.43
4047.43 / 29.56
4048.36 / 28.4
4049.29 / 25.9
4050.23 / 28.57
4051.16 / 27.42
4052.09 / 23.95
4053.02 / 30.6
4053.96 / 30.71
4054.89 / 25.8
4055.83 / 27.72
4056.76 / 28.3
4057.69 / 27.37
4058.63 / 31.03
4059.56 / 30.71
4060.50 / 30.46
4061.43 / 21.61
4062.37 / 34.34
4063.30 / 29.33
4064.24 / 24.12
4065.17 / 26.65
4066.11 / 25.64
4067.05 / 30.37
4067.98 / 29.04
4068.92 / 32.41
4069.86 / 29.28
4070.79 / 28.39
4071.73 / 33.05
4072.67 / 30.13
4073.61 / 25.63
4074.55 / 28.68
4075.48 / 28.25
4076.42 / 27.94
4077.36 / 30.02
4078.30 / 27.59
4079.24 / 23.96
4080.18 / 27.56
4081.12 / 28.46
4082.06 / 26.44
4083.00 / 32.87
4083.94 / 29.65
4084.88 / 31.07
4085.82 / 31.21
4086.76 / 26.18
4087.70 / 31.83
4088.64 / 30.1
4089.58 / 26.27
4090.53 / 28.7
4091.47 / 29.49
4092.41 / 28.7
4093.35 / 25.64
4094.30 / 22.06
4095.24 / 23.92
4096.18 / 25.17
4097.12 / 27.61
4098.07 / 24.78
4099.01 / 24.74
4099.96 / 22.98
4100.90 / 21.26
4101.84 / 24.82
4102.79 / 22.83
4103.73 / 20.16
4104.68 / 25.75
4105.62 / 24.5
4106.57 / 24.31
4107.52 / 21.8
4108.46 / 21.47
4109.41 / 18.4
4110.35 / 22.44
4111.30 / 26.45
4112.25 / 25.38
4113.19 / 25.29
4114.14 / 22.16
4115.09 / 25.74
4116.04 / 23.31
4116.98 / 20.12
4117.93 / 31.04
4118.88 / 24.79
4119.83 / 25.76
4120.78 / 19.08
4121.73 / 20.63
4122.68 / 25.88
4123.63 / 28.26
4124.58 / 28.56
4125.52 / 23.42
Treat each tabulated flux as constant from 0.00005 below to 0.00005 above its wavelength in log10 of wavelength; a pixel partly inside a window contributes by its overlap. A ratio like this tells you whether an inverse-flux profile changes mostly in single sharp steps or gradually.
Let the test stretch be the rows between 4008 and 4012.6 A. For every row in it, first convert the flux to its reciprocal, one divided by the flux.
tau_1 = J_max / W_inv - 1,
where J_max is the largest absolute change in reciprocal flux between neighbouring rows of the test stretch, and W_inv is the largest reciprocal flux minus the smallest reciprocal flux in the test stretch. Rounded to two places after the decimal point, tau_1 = -0.18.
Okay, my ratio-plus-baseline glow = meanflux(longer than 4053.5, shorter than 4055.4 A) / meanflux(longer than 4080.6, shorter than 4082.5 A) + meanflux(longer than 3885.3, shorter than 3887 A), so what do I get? 24.8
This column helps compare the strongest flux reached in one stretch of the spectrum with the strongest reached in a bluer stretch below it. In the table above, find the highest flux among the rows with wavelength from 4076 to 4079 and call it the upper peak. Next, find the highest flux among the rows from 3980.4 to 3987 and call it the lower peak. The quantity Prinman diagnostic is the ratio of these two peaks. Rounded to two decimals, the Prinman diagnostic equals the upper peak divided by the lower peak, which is 1.13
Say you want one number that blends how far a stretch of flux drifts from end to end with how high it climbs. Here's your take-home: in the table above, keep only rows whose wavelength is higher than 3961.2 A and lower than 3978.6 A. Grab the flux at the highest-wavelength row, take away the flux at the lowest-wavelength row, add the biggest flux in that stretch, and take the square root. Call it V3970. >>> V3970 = 5.0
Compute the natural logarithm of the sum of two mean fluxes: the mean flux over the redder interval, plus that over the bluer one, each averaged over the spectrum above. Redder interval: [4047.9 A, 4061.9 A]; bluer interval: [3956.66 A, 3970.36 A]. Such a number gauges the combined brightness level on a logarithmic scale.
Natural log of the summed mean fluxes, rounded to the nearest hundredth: 4.01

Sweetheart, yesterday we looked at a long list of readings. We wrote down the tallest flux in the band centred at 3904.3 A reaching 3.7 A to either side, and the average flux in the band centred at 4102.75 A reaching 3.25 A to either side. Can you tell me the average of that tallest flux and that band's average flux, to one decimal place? 28.2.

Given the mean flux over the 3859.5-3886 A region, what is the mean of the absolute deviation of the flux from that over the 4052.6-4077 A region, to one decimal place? 2.3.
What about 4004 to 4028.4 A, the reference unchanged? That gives 4.0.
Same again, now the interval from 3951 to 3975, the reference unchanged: 4.8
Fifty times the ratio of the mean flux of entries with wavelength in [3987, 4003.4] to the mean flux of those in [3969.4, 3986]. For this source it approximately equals 63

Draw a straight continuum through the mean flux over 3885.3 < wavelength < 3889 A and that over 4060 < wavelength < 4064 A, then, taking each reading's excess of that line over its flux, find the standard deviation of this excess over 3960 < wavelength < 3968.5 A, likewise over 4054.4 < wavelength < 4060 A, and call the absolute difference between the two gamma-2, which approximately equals 1.6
